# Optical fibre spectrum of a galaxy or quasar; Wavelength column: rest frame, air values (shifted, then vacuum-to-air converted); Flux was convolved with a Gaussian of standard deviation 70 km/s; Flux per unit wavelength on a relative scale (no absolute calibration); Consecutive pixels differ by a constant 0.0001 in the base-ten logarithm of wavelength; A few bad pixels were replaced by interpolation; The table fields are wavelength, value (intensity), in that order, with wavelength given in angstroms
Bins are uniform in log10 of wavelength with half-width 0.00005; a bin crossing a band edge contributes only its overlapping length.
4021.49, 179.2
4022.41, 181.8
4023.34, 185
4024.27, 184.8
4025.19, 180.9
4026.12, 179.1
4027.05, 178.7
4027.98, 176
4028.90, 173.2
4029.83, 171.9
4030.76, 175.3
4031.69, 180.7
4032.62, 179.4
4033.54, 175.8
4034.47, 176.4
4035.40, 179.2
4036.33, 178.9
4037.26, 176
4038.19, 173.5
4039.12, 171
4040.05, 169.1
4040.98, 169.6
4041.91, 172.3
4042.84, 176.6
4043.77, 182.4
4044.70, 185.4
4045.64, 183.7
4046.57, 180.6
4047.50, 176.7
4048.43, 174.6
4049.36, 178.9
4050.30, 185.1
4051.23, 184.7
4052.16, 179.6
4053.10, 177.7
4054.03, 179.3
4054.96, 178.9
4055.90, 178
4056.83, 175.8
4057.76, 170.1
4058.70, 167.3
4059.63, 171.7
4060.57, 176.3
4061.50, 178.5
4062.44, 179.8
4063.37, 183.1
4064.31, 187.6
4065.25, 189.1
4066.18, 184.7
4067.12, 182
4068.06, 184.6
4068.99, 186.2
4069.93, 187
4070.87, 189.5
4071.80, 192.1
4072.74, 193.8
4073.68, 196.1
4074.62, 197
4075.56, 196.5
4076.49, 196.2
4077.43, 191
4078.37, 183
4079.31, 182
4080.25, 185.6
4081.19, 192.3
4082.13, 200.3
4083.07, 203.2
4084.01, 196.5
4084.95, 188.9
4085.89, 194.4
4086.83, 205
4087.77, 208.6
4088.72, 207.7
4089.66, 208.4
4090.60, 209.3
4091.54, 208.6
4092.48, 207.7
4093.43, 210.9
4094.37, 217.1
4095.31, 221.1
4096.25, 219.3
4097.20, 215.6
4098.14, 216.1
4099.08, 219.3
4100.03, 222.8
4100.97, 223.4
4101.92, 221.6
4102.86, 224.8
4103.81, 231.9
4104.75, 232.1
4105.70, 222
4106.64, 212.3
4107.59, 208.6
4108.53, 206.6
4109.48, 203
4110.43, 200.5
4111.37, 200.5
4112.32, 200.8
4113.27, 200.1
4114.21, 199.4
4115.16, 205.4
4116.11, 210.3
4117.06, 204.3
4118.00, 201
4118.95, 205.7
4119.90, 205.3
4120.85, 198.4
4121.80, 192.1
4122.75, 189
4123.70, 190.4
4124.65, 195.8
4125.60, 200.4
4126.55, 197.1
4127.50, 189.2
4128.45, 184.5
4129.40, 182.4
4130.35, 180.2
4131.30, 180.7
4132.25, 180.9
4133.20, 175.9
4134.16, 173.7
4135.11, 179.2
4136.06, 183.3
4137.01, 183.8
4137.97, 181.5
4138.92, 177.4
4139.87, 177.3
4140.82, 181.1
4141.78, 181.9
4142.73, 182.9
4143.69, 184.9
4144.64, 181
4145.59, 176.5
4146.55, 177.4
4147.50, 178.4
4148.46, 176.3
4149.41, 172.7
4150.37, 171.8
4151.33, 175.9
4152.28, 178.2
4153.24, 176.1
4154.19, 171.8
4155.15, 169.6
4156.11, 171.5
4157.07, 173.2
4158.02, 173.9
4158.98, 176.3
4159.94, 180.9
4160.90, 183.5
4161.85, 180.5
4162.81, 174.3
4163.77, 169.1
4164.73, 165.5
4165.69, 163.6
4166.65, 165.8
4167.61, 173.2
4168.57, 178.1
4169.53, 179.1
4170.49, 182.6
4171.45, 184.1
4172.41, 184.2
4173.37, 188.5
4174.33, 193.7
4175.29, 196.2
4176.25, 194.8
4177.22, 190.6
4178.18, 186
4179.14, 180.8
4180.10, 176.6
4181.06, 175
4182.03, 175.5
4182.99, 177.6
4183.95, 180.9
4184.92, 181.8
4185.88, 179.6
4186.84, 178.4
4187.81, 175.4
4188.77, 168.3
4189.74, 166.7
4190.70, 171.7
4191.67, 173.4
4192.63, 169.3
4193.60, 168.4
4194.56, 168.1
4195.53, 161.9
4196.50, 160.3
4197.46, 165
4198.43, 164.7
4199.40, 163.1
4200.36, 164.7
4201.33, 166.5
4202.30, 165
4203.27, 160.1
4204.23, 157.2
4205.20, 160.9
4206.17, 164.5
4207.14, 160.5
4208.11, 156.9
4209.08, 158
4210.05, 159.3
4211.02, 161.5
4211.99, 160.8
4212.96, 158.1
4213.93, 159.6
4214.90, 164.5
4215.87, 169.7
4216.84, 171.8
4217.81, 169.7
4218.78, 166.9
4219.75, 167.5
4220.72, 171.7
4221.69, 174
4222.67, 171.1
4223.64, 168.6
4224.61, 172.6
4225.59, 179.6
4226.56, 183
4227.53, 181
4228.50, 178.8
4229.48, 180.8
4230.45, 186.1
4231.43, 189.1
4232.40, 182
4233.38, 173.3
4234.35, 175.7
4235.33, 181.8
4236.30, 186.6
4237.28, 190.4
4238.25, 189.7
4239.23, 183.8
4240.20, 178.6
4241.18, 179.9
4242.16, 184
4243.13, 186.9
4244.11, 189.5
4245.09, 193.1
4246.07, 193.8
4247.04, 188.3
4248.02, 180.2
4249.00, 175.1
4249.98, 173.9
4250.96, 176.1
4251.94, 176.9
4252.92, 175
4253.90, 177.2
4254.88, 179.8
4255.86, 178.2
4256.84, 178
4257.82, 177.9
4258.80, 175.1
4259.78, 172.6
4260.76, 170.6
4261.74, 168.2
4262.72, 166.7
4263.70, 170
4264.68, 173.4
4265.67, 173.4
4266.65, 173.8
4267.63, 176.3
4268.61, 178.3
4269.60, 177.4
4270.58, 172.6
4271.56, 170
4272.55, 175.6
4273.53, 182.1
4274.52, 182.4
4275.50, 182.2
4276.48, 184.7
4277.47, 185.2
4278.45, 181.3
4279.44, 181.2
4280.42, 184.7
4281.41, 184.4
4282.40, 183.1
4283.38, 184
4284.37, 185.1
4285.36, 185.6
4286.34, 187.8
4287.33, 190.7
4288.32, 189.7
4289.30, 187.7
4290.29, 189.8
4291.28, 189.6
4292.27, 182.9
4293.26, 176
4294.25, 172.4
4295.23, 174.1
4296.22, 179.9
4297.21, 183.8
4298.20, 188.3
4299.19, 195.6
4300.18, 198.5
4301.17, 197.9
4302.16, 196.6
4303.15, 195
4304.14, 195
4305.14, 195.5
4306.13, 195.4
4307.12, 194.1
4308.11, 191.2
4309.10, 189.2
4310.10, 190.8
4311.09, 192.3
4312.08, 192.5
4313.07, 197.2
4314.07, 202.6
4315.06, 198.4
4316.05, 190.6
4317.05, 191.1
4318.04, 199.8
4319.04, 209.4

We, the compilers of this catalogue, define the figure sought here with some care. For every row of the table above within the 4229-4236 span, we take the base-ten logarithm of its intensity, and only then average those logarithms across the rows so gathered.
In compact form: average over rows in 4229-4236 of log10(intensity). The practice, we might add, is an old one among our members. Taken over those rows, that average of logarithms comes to 2.26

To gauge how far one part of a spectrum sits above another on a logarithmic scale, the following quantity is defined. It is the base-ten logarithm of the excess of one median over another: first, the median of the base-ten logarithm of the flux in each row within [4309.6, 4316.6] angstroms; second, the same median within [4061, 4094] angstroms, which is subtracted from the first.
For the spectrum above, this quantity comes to -3.3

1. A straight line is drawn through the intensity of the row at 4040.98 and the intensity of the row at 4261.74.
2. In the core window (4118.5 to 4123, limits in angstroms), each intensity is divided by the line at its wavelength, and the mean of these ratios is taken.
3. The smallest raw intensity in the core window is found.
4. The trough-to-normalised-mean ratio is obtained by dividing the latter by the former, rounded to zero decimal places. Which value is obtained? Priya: 161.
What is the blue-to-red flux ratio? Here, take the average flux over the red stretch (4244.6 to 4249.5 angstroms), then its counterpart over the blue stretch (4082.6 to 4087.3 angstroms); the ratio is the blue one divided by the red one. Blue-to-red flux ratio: 1.06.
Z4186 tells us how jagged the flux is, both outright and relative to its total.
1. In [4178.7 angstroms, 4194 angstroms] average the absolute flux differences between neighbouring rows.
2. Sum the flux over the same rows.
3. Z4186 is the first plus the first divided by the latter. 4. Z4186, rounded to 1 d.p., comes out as 2.6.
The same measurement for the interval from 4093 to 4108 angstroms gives 4.0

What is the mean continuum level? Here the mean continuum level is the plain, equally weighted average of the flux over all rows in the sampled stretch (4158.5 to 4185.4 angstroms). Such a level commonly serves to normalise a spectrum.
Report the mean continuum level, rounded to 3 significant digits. 180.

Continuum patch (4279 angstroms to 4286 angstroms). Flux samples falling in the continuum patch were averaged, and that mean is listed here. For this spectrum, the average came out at 184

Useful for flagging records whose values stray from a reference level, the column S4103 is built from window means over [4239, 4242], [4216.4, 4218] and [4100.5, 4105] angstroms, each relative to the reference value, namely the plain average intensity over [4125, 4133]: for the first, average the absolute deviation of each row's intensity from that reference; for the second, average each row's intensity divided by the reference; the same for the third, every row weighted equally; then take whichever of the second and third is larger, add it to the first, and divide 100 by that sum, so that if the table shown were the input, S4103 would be 14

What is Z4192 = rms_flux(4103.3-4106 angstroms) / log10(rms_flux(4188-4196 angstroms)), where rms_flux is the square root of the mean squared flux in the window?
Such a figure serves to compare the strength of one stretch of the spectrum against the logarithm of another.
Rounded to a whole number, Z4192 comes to 103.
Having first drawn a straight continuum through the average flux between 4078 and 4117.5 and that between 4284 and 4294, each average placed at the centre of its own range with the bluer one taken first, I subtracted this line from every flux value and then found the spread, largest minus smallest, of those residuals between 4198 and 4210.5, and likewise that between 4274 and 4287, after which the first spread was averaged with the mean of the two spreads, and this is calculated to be 8.6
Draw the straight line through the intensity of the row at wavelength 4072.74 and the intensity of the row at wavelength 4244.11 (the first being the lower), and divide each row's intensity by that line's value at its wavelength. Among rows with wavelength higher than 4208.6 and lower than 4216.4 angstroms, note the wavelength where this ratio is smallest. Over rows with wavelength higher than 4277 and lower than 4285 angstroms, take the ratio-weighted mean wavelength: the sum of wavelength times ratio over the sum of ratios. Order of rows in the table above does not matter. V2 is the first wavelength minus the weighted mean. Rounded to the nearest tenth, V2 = -71.8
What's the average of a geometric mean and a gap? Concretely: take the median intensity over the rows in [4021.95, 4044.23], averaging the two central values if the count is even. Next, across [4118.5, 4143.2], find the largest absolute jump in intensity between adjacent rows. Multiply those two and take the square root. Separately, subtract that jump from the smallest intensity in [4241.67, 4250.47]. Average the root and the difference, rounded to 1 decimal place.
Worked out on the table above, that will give 101.7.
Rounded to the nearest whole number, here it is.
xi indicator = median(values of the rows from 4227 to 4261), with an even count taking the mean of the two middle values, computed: 180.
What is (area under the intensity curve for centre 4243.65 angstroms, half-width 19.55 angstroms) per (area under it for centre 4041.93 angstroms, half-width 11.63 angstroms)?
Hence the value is 1.7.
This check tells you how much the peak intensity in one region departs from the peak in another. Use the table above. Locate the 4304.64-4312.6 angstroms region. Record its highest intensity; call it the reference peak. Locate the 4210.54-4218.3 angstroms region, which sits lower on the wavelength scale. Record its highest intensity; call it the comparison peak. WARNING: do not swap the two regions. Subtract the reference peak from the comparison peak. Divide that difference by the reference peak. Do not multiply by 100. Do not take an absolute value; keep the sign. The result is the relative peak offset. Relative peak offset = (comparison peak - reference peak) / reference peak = -0.12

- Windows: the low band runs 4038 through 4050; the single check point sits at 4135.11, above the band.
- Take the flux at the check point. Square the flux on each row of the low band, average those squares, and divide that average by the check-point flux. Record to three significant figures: 174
